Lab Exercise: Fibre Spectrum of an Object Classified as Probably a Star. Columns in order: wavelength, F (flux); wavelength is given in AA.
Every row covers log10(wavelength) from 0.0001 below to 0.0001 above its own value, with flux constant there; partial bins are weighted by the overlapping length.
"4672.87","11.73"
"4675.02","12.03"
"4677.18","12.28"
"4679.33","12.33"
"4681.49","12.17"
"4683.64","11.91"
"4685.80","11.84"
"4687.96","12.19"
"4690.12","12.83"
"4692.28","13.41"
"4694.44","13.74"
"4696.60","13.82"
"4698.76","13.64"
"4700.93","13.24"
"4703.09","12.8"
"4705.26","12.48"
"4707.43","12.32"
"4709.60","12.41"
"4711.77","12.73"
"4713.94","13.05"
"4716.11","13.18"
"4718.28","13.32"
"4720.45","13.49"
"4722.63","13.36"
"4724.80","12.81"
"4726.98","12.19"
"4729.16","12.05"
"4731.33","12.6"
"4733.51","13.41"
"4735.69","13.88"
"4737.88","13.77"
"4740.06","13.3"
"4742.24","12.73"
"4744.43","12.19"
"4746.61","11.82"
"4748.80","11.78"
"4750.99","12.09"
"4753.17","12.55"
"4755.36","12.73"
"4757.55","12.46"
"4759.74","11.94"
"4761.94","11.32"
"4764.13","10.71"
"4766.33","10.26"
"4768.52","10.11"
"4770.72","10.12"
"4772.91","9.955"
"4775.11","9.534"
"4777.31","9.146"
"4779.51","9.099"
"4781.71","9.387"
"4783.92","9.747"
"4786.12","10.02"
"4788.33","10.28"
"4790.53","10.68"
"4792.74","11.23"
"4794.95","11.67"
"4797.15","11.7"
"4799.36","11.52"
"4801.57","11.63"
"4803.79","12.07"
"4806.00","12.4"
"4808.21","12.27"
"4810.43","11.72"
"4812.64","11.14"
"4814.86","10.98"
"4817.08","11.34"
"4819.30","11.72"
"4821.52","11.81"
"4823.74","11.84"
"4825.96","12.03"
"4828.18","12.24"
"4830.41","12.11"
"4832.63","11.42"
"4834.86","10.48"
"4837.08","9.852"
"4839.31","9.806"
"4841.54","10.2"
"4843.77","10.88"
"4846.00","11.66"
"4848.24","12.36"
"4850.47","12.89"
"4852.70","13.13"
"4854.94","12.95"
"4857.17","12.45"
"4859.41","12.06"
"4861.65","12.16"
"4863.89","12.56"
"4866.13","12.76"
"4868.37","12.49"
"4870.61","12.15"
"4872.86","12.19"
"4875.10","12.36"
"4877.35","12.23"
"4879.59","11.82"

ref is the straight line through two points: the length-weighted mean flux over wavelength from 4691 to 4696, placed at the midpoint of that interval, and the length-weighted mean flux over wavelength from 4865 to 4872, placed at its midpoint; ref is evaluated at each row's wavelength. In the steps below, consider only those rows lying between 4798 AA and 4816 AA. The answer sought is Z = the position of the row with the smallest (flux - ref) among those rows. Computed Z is 4814.86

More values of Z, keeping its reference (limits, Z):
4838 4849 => 4839.31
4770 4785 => 4779.51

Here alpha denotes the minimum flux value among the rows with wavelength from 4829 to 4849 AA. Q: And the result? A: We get 9.806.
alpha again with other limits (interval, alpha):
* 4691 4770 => 10.11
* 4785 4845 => 9.806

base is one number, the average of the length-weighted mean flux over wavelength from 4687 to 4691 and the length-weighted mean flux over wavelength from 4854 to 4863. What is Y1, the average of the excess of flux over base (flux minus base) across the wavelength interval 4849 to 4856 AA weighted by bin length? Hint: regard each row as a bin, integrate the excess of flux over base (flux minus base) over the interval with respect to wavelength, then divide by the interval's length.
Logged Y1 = 0.5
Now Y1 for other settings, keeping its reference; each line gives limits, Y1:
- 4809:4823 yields -1.0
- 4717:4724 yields 0.9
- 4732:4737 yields 1.1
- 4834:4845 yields -2.2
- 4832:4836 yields -1.6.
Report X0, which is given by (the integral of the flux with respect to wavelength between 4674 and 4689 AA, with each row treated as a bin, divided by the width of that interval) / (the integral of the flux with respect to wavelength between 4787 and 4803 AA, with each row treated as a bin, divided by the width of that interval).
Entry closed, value 1.08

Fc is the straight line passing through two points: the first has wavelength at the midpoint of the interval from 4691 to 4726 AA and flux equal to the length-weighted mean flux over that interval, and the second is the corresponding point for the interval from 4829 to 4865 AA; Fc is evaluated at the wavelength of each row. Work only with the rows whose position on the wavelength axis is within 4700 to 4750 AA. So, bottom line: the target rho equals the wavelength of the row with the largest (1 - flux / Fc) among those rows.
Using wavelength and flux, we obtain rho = 4748.80 AA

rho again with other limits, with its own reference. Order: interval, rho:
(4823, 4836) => 4834.86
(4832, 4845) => 4839.31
